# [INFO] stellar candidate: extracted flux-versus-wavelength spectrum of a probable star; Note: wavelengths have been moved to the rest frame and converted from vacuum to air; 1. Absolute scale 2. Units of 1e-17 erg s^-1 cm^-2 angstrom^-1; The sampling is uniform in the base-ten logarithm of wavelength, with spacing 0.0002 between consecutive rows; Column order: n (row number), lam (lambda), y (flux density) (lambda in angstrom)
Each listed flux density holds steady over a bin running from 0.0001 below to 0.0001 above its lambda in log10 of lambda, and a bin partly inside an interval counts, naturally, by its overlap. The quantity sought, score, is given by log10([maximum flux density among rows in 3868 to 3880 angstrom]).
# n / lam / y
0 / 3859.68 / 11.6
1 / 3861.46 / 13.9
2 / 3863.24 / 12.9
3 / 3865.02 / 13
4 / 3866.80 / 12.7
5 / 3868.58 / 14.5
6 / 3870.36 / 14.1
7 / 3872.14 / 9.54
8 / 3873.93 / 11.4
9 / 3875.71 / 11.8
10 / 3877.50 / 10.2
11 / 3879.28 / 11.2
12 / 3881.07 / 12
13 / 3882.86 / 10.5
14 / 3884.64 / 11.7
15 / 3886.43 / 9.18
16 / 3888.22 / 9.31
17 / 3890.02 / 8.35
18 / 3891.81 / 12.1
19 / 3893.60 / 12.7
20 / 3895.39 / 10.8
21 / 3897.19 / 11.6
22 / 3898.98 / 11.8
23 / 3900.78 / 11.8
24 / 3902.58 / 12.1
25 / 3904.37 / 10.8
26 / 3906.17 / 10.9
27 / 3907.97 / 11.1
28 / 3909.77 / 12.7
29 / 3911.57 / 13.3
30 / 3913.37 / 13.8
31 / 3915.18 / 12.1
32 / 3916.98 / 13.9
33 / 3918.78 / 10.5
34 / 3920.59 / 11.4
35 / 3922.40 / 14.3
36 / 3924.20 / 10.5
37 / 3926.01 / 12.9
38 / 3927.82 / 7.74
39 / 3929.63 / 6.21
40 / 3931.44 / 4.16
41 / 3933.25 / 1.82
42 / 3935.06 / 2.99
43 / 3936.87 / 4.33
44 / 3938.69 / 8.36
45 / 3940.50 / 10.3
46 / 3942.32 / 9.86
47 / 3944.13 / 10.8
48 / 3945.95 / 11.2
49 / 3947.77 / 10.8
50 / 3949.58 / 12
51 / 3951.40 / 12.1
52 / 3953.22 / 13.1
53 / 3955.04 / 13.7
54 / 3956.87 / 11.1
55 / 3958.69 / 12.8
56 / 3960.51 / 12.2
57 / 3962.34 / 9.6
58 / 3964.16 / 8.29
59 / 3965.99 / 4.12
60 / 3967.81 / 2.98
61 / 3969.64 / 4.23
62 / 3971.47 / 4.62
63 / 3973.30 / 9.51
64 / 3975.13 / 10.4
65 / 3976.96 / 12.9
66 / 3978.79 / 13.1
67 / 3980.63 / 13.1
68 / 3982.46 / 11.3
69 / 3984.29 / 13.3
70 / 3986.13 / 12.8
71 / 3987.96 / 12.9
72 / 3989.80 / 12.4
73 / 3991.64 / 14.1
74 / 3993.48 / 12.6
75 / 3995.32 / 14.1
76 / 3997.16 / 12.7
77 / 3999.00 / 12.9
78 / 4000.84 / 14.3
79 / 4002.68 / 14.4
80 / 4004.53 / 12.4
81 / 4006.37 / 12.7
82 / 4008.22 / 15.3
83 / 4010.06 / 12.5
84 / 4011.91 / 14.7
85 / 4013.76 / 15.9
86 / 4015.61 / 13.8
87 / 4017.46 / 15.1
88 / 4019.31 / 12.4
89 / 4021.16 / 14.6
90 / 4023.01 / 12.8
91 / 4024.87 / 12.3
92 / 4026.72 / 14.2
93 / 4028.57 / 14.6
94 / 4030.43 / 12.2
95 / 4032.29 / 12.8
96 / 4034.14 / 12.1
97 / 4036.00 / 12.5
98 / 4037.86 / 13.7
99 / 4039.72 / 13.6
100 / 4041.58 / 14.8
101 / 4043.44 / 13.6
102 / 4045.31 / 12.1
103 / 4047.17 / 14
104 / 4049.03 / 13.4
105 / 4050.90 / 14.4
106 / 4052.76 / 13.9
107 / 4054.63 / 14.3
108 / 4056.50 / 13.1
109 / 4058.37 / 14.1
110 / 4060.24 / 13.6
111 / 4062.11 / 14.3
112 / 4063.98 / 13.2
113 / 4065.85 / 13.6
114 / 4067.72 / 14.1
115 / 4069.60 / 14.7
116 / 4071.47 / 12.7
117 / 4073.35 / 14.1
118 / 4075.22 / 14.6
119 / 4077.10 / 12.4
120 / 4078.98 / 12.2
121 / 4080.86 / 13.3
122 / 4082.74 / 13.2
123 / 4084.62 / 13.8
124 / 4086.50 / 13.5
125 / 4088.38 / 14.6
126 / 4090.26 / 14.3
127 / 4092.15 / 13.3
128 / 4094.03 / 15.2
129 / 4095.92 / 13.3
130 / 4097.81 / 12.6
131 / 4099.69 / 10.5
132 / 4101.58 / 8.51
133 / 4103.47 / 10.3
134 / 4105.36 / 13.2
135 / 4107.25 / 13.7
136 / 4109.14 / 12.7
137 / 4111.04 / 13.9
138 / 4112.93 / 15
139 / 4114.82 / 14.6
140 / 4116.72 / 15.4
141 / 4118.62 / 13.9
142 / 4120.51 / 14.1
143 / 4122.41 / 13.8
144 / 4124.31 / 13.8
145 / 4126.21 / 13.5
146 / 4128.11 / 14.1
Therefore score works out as 1.16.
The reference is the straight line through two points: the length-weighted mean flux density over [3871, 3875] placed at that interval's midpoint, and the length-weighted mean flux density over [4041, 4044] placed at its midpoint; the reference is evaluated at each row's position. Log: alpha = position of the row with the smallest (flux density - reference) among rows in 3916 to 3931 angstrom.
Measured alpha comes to 3929.63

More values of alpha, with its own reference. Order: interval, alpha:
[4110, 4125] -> 4124.31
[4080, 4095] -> 4092.15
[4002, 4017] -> 4010.06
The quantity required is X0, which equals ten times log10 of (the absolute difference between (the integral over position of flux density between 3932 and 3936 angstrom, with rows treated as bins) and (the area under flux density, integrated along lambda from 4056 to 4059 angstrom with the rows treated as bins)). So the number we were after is 15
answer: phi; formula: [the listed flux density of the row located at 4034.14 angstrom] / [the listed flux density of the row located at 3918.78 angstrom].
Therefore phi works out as 1.15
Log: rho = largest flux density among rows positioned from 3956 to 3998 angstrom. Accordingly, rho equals 14.1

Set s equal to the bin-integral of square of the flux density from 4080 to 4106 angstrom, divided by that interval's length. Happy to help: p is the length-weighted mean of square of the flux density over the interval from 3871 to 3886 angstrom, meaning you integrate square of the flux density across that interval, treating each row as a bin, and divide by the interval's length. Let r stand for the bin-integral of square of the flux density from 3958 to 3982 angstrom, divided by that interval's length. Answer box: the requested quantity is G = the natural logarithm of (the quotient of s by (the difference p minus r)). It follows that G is 1.8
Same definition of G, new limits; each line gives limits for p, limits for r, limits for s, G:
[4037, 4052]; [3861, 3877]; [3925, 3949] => 1.0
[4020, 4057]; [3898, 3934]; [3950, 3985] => 0.7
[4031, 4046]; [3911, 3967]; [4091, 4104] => 0.9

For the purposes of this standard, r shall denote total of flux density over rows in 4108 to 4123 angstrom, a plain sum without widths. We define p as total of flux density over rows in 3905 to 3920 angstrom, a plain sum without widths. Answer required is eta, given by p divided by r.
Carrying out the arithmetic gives 0.87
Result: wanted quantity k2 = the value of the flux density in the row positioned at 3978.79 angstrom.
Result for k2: 13.1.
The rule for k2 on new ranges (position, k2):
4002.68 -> 14.4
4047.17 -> 14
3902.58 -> 12.1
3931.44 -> 4.16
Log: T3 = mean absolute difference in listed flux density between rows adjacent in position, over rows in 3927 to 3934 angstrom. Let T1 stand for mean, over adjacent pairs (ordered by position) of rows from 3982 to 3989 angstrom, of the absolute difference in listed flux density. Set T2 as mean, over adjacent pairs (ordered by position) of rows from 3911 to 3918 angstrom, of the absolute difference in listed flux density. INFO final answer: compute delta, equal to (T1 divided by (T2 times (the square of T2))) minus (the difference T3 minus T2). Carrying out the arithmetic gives 0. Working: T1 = 0.9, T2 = 1.3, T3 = 2.0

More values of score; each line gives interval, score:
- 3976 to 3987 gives 1.12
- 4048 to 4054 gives 1.16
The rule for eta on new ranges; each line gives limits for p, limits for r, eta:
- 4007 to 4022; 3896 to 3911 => 1.23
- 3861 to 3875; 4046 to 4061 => 0.92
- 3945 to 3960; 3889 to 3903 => 1.06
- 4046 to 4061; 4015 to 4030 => 1.01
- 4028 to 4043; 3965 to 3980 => 1.72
